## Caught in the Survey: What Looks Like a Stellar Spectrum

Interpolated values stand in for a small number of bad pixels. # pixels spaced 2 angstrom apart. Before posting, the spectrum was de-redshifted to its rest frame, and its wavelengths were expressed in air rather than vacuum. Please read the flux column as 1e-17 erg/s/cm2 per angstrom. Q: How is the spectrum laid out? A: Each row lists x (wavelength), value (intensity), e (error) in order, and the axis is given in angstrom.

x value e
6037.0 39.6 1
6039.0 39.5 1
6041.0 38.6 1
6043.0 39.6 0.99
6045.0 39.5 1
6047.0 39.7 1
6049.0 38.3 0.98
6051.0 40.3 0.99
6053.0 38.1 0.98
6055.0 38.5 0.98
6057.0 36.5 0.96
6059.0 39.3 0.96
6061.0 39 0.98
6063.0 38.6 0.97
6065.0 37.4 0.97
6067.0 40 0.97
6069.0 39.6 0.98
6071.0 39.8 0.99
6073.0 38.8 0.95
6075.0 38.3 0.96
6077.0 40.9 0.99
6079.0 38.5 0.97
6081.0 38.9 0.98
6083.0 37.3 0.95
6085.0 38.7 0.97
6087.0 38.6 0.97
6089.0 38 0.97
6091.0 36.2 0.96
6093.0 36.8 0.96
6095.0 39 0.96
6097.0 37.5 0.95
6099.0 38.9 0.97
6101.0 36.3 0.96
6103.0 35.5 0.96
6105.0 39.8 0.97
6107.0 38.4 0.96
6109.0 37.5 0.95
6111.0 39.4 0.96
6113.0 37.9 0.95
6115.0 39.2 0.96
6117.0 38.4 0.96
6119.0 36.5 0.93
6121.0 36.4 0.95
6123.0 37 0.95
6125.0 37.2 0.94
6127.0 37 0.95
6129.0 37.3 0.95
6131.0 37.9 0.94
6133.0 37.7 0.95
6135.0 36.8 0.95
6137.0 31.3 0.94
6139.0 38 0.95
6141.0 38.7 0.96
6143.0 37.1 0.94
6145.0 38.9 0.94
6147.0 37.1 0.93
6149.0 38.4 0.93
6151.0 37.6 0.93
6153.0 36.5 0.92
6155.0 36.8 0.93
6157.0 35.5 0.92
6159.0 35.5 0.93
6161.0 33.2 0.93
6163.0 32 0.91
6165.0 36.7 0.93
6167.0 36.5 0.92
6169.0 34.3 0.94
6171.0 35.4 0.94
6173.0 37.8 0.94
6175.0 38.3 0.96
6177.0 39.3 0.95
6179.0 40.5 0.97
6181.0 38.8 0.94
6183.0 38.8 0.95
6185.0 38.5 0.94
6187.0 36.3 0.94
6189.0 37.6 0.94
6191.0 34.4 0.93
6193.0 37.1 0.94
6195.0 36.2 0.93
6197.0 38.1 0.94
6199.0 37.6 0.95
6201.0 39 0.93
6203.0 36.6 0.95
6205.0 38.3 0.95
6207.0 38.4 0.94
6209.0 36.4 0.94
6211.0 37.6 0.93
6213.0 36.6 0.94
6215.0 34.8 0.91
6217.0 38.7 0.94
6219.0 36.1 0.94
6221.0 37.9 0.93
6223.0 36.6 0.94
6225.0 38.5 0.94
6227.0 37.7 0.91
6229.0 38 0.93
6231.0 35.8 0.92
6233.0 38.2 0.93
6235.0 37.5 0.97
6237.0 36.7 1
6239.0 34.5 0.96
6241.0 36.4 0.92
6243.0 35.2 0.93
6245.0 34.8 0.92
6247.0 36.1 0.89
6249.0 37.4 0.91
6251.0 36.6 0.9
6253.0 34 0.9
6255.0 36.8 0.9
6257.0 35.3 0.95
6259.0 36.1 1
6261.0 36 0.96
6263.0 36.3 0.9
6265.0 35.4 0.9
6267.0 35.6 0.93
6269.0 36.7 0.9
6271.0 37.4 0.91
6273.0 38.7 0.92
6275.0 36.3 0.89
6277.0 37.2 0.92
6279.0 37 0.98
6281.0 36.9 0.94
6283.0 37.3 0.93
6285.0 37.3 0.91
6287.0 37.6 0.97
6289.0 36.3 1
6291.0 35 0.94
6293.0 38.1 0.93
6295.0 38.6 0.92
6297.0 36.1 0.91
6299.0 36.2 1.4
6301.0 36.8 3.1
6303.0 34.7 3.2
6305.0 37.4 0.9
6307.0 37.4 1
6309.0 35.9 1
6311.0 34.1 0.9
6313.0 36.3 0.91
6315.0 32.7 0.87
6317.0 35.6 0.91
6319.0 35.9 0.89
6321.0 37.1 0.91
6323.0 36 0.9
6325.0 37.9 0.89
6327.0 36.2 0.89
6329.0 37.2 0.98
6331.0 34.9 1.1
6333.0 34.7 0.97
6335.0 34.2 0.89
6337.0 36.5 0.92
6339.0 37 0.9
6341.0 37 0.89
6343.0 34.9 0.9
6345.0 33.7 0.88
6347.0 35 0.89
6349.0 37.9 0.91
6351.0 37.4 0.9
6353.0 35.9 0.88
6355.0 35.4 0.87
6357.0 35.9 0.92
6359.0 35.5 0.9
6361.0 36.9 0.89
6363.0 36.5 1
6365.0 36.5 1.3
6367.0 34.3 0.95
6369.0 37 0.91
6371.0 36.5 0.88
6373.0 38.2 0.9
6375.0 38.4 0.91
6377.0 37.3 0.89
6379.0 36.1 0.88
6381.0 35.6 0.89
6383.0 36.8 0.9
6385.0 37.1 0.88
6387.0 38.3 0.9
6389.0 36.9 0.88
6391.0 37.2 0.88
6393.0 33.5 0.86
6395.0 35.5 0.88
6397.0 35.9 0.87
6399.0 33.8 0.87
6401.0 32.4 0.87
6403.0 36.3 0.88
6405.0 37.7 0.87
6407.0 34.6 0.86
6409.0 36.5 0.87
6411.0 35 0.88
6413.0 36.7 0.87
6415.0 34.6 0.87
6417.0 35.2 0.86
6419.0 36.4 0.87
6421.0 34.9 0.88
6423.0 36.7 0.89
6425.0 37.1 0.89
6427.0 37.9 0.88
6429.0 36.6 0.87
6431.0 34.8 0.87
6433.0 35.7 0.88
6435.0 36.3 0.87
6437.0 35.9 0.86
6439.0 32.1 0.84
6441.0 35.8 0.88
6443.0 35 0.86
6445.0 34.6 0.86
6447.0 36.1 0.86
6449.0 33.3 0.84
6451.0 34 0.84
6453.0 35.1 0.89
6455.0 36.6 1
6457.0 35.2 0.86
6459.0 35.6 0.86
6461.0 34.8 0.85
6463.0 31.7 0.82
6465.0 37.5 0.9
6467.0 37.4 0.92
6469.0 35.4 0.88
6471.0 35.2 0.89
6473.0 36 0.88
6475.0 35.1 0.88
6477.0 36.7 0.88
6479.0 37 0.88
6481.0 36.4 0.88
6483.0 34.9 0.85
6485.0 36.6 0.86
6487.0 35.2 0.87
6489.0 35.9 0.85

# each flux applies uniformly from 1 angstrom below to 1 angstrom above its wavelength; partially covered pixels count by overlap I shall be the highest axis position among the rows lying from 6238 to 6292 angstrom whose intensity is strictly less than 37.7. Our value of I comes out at 6291.0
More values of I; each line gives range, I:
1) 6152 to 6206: 6203.0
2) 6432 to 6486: 6485.0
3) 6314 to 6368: 6367.0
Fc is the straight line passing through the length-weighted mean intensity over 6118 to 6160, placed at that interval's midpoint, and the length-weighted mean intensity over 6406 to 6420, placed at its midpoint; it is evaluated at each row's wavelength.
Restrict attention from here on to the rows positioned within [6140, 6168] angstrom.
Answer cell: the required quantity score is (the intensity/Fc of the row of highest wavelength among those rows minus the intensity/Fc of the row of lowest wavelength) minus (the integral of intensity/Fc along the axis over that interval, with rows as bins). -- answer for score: -27.8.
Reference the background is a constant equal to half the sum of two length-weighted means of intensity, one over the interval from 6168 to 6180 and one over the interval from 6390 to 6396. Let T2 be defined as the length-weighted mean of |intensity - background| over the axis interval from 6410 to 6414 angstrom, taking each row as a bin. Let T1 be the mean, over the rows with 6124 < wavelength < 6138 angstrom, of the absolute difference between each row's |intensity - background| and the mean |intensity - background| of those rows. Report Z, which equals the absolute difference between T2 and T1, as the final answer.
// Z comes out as 0.22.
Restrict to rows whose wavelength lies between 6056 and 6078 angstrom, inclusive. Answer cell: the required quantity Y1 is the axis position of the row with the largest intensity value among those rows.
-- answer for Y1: 6077.0 angstrom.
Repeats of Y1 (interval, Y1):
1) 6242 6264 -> 6249.0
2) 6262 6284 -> 6273.0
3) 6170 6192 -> 6179.0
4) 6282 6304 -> 6295.0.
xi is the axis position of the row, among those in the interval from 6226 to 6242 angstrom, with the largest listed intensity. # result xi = 6233.0 angstrom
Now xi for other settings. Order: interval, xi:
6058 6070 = 6067.0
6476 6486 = 6479.0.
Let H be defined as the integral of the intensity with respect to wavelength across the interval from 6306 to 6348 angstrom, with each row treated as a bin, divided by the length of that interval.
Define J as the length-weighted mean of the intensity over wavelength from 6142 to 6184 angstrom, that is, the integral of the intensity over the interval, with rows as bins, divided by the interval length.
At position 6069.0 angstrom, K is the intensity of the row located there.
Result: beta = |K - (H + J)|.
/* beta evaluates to 33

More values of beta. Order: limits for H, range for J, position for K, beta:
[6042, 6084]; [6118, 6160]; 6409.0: 39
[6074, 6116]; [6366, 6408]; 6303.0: 40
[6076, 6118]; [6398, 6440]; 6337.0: 37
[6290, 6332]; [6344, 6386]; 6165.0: 36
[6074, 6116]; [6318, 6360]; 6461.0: 39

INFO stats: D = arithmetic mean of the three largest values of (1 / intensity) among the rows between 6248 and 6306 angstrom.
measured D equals 0.0289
